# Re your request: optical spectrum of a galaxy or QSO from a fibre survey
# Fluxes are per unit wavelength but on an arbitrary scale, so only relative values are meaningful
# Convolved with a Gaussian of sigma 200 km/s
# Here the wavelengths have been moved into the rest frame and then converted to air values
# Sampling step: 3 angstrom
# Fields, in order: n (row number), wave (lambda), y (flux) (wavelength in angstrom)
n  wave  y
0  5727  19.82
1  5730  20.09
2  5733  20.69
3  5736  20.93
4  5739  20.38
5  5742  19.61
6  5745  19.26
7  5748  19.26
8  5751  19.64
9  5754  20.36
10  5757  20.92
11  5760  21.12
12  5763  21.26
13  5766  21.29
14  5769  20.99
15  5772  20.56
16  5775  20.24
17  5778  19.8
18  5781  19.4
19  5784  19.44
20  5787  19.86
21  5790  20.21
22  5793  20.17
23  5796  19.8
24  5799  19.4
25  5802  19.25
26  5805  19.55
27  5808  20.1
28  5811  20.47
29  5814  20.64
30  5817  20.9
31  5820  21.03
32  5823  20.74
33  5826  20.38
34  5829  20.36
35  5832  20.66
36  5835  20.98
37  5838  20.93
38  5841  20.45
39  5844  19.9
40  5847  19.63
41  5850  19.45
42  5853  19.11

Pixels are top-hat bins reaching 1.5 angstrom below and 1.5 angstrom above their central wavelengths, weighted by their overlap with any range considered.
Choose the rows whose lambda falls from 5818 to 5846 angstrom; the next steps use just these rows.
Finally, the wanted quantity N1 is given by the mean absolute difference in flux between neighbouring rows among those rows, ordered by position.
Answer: 0.296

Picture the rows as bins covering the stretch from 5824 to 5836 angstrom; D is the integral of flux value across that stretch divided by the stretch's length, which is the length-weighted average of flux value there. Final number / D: 20.6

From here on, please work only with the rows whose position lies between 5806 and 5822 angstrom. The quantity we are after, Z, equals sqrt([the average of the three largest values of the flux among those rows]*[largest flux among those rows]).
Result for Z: 20.9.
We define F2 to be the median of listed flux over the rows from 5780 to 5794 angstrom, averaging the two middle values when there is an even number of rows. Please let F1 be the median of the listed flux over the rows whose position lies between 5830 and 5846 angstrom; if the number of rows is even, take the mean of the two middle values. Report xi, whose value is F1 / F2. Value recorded 1.04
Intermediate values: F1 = 20.7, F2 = 19.9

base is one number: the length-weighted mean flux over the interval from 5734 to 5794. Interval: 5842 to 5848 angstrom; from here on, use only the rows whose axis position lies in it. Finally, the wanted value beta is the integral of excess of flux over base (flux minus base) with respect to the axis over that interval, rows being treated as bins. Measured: -2.4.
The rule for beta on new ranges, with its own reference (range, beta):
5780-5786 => -4.7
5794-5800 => -3.5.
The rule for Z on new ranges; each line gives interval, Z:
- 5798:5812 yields 20.3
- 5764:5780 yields 21.1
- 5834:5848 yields 20.9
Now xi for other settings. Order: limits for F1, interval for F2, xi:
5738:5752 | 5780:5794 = 0.99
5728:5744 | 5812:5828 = 0.98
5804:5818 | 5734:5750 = 1.04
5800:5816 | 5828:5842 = 0.97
